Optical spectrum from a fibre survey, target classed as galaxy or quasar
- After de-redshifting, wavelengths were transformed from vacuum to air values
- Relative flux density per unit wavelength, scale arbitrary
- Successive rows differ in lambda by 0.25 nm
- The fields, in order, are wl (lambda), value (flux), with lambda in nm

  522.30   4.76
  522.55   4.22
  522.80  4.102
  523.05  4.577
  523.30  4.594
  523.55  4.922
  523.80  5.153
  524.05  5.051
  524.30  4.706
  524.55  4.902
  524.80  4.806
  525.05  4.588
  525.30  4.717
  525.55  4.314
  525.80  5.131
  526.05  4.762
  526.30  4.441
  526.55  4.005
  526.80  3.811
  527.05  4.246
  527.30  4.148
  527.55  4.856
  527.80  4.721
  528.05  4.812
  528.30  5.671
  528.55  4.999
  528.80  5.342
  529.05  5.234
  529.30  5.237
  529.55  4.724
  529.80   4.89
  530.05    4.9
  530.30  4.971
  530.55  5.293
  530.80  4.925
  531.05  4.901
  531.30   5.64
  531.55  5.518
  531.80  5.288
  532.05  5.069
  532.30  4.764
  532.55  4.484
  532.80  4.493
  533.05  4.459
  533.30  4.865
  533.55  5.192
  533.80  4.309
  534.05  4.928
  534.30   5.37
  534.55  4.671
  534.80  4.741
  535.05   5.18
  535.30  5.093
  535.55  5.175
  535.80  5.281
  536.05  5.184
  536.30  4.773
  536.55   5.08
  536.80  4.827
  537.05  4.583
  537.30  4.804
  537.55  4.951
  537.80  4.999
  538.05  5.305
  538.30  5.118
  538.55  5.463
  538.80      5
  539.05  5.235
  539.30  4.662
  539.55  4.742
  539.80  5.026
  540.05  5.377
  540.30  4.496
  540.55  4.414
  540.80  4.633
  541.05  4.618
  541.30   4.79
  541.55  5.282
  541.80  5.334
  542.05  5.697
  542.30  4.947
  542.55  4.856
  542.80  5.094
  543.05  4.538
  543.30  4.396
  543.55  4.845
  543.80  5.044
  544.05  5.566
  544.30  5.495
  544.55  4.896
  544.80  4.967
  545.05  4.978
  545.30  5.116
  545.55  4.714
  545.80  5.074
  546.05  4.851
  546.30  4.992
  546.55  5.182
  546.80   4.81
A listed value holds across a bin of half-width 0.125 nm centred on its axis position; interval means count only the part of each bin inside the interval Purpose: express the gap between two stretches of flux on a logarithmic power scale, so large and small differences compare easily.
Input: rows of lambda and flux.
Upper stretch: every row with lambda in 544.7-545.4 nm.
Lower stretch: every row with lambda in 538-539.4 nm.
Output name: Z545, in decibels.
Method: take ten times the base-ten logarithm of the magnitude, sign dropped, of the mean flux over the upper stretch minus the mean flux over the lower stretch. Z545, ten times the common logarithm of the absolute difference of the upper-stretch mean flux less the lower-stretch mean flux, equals -10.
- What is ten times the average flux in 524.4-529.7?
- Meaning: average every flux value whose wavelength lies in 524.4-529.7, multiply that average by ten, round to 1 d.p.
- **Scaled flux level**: 47.4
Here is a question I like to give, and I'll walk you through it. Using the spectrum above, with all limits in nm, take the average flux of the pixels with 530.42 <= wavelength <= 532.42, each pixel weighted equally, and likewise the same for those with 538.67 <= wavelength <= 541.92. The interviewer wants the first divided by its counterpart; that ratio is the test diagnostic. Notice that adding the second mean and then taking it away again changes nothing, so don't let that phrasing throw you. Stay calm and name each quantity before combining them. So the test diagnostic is 1.06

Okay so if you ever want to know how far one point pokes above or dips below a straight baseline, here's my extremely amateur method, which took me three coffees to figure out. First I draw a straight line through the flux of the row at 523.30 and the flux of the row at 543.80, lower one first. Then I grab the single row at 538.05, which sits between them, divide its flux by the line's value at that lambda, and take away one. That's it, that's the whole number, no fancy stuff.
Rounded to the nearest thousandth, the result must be 0.079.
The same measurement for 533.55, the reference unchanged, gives 0.077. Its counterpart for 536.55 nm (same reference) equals 0.040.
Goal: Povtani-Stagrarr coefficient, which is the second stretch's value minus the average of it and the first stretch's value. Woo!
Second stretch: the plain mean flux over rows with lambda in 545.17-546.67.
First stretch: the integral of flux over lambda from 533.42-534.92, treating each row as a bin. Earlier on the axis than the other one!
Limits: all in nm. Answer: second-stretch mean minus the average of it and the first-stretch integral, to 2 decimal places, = -1.16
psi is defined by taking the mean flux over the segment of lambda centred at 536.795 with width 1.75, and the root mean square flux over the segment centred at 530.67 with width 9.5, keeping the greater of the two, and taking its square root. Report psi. 2.21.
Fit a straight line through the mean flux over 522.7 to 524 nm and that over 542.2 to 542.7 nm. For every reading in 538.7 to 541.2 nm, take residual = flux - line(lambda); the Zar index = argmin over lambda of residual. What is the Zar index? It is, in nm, 540.55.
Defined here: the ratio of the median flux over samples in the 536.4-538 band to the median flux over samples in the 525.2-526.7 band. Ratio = 1.07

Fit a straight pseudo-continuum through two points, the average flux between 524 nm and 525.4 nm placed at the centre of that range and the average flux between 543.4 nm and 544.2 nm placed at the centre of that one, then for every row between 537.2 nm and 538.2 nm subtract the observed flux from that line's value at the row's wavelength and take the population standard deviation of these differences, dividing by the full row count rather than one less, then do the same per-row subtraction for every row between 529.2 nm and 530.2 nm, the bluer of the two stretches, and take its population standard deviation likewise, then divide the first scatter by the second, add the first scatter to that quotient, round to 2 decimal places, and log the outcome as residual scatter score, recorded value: 1.12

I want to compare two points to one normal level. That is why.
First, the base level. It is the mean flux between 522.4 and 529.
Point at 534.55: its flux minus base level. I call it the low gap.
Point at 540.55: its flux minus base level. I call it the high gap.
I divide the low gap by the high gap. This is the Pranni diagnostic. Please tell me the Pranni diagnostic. 0.0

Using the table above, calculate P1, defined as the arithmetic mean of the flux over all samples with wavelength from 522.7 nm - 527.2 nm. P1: 4.602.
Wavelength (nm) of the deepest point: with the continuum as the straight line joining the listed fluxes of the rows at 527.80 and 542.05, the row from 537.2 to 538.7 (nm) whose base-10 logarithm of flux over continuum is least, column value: 537.30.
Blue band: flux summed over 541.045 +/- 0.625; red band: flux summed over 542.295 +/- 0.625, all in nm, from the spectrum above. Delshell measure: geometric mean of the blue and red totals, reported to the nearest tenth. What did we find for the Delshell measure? 24.8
